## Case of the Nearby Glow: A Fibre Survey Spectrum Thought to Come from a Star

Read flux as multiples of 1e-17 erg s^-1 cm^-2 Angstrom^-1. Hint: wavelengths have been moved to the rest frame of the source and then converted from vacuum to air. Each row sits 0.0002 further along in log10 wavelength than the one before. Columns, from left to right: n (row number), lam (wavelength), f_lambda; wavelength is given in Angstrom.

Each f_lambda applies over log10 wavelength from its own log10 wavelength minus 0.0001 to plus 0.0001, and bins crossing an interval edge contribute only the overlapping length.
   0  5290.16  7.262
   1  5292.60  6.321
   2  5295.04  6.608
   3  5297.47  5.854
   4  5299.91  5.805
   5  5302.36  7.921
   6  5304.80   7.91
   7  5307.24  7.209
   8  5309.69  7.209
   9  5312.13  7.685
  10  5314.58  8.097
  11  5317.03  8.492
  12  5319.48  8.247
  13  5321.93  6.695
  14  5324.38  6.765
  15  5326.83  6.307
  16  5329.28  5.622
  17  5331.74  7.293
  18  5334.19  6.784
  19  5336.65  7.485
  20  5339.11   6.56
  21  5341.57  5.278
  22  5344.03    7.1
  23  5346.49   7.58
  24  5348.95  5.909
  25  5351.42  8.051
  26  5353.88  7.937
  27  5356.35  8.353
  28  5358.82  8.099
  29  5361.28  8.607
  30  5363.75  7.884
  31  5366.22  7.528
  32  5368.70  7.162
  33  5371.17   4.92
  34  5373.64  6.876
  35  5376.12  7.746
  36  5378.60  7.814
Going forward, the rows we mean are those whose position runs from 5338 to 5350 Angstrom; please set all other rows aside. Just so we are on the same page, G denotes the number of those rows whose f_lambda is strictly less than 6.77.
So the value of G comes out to 3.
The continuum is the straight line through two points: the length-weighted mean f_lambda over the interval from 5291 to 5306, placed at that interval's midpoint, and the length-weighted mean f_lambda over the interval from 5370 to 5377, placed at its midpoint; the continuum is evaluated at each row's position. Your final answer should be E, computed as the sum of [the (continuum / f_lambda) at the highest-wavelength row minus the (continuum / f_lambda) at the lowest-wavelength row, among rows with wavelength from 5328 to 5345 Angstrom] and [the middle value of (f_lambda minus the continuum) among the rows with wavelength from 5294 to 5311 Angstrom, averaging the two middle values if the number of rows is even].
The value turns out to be 0.24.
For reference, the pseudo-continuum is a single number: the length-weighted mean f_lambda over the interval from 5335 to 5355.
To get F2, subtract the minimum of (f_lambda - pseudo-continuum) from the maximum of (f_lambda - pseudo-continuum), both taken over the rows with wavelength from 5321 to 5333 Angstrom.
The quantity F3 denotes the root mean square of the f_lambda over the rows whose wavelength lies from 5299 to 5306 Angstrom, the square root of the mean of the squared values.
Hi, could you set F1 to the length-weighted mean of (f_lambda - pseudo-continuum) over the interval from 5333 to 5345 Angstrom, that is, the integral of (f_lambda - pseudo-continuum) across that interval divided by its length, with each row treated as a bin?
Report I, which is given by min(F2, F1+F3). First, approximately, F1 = -0.3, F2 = 1.7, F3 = 7.3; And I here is 1.7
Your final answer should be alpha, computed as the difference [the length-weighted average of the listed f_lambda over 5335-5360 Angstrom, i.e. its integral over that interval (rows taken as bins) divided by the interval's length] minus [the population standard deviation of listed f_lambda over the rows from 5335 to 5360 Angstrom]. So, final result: 6.25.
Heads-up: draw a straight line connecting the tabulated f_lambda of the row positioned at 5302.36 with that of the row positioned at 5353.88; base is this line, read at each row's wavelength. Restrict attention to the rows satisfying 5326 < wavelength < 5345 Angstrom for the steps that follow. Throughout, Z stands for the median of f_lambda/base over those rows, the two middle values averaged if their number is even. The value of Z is 0.84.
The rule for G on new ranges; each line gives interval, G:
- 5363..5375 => 1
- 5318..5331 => 4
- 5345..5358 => 1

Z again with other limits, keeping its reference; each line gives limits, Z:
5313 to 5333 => 0.89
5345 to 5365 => 1.01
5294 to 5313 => 0.91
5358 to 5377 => 0.96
